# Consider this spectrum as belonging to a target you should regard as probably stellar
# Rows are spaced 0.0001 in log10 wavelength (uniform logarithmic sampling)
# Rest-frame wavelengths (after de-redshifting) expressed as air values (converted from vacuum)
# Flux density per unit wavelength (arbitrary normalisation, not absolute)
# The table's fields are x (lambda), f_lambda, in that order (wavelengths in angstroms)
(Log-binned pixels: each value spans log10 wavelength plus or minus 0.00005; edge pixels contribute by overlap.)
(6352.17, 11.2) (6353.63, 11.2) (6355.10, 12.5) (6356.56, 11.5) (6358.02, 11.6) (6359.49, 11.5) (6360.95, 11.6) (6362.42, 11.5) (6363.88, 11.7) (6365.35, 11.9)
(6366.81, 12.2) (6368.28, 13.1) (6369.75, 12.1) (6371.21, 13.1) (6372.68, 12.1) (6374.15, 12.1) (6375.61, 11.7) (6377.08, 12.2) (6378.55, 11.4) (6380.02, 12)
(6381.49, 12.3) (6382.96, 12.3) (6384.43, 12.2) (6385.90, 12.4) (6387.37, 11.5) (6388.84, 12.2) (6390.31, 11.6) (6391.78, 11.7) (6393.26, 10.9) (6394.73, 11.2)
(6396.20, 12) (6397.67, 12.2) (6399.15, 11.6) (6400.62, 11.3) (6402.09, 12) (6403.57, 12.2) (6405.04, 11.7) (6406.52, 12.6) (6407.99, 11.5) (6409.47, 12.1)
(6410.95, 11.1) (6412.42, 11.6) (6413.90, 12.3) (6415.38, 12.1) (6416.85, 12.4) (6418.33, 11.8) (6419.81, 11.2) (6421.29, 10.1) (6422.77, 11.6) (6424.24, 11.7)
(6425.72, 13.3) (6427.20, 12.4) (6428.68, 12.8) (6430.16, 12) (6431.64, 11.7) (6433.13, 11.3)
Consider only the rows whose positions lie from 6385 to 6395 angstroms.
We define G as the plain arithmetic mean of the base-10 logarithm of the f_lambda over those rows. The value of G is 1.07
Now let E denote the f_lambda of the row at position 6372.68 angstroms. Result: 12.1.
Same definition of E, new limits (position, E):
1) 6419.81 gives 11.2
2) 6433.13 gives 11.3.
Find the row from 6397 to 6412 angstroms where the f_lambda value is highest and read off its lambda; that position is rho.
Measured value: 6406.52 angstroms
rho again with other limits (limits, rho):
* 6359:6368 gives 6366.81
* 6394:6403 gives 6397.67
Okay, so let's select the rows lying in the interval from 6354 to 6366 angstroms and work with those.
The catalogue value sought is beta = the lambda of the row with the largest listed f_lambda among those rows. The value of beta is 6355.10 angstroms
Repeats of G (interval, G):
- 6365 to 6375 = 1.09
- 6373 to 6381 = 1.07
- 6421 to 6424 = 1.03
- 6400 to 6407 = 1.08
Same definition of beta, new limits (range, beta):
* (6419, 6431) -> 6425.72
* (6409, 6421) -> 6416.85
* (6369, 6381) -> 6371.21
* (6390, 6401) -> 6397.67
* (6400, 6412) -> 6406.52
